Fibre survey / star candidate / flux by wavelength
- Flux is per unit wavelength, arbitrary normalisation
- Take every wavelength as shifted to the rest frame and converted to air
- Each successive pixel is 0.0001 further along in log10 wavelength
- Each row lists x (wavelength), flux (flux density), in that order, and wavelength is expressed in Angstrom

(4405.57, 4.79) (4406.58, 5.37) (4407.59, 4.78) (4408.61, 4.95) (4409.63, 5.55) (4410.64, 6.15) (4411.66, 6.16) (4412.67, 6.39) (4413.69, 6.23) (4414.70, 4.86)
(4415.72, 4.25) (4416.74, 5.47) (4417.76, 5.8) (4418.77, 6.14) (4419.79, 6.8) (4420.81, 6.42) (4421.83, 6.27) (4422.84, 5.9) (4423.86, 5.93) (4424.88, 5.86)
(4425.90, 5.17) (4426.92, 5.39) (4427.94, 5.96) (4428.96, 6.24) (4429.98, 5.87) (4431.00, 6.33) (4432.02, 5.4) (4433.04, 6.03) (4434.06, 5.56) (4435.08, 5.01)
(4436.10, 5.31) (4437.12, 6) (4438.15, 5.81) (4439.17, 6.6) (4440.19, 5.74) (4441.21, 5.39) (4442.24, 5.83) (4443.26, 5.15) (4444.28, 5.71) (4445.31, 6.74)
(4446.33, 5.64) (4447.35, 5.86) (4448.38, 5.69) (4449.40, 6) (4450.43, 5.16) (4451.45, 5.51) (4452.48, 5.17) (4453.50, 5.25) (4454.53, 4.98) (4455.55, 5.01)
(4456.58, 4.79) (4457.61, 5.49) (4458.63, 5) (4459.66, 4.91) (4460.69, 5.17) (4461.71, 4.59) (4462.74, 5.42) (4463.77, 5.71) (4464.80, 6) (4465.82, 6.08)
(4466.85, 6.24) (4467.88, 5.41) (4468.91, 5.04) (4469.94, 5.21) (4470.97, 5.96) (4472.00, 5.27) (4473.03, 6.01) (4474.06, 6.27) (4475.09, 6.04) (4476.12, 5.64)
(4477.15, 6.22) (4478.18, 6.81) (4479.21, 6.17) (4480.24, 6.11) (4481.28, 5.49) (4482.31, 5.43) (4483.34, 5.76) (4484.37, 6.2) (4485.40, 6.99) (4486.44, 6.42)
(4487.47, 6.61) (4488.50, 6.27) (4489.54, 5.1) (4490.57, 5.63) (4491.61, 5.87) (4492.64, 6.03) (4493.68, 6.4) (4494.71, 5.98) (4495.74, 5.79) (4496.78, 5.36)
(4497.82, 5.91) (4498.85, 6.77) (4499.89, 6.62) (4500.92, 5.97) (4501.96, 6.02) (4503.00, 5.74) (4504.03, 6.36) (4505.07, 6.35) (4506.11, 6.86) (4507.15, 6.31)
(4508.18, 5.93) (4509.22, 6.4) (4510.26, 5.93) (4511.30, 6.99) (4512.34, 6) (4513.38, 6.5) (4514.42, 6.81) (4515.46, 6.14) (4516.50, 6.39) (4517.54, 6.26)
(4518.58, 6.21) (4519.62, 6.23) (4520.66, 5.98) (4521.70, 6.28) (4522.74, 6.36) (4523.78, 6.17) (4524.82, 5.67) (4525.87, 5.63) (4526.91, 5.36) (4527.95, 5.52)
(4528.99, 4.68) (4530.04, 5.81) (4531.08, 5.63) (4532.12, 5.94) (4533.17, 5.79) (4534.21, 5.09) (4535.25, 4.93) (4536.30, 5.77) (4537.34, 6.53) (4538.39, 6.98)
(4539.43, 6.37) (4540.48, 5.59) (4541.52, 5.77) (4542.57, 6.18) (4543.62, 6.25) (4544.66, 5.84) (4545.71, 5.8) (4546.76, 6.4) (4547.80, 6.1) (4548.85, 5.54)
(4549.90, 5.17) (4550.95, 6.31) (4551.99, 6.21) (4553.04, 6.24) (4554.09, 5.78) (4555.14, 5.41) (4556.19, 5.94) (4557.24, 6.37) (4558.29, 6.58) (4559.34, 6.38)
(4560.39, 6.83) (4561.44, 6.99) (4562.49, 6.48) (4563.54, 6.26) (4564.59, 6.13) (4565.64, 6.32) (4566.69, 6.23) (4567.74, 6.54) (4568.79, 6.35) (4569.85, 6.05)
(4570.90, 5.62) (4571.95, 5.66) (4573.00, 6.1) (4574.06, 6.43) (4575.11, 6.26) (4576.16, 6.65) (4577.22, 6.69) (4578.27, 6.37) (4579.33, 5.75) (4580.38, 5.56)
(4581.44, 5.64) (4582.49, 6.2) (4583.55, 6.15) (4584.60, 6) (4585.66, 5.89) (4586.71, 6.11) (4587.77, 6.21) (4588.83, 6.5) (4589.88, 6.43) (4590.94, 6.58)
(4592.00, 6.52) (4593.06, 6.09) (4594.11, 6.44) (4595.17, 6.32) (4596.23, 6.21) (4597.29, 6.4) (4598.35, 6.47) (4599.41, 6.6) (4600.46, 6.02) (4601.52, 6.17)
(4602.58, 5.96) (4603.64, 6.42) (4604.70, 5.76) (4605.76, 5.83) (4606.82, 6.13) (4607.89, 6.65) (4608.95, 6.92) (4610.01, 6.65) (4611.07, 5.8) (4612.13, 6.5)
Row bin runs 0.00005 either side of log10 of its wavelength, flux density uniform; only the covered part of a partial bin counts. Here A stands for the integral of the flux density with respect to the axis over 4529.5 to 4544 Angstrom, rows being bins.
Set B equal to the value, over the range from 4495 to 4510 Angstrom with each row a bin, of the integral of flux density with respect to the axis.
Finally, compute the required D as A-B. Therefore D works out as -7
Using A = 85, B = 92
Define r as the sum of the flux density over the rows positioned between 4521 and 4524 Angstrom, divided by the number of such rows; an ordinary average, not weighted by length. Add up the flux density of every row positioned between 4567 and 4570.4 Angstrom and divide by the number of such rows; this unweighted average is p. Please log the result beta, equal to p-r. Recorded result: 0.0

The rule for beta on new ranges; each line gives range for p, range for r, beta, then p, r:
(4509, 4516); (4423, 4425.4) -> 0.5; 6.4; 5.9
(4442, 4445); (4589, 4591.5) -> -0.9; 5.6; 6.5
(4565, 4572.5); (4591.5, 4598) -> -0.2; 6.1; 6.3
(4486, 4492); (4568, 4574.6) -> -0.1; 6.0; 6.0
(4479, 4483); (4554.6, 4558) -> -0.1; 5.8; 5.9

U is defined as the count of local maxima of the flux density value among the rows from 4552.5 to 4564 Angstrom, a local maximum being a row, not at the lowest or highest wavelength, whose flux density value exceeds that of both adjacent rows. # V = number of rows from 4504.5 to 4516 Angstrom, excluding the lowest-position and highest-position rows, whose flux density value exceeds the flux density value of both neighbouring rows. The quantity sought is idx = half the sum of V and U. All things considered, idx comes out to 3.0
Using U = 2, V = 4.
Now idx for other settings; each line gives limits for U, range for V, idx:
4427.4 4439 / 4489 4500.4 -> 3.0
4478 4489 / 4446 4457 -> 3.5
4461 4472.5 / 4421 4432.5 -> 2.5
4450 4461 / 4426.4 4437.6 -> 3.5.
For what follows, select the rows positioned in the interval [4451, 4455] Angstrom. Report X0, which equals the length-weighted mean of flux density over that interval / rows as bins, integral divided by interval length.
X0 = 5.2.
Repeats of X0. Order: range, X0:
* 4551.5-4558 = 6.0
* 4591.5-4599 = 6.4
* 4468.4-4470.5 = 5.1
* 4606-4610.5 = 6.5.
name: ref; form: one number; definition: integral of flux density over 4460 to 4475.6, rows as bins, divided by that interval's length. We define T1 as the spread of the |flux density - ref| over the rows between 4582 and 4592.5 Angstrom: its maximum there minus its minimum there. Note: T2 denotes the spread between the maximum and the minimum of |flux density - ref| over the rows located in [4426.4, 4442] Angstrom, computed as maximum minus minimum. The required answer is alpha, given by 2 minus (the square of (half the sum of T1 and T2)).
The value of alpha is 1.35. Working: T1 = 0.69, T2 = 0.92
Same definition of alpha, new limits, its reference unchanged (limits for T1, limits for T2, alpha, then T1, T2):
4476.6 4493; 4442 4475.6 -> 0.49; 1.36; 1.10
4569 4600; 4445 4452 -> 0.82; 1.07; 1.10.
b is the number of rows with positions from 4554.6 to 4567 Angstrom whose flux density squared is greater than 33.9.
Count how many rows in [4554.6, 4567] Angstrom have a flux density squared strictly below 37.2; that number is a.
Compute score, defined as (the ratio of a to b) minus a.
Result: -2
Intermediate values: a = 2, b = 11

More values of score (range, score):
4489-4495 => -4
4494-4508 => -6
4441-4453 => -8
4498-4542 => -20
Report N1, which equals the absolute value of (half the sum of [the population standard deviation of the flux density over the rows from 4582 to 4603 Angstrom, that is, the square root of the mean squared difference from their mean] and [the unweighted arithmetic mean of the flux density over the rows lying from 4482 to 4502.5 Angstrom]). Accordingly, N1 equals 3.13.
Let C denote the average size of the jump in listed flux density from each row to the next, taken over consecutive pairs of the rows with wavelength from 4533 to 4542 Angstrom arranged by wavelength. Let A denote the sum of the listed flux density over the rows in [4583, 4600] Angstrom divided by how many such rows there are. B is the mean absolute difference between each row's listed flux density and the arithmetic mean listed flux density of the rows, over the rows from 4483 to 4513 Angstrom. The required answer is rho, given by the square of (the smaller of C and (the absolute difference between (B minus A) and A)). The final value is 0.31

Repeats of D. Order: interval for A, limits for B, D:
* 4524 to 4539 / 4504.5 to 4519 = -7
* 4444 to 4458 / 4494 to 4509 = -15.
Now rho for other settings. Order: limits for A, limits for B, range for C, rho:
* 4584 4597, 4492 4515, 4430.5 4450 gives 0.33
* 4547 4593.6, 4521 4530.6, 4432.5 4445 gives 0.29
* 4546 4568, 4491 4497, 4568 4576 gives 0.08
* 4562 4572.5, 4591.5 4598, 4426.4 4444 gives 0.29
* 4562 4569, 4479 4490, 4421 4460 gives 0.20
